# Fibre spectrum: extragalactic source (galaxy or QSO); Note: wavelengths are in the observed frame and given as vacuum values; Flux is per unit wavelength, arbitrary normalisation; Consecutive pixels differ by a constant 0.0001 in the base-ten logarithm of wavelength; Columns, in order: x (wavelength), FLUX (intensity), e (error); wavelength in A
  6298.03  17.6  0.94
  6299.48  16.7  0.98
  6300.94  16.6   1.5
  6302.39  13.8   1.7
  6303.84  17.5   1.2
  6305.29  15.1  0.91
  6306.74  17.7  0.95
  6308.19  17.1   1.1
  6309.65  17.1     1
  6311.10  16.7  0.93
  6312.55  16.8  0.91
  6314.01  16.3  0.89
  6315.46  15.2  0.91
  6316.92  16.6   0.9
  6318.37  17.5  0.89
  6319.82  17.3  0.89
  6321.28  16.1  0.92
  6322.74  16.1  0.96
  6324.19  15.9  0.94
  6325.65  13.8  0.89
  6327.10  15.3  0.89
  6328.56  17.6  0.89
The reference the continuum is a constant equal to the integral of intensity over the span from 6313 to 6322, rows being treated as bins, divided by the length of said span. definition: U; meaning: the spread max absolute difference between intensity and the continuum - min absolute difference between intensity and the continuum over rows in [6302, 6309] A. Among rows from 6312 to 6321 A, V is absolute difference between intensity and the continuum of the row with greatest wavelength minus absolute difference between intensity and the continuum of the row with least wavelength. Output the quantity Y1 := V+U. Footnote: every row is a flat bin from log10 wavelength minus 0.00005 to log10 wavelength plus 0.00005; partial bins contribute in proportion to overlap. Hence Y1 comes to 2.61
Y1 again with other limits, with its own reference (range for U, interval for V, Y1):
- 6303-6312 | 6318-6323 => 0.62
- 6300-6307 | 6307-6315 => 2.22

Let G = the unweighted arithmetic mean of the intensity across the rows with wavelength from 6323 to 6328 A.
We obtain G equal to 15.0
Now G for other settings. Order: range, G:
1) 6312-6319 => 16.5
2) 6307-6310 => 17.1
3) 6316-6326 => 16.2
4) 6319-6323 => 16.5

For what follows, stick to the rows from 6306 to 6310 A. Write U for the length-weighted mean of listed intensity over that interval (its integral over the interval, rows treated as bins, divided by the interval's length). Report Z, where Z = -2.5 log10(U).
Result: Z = -3.09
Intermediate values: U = 17.3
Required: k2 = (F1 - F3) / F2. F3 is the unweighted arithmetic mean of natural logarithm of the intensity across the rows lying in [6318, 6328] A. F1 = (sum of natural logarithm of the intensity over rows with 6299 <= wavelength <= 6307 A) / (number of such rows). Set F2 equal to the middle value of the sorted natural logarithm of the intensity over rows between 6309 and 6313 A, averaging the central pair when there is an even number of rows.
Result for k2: 0.0048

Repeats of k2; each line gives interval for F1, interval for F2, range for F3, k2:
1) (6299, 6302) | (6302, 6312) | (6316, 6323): -0.0013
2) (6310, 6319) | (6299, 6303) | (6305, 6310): -0.0047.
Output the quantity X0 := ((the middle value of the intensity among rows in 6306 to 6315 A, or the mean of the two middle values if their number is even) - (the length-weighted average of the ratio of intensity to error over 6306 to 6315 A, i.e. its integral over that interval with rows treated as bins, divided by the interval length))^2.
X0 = 0.5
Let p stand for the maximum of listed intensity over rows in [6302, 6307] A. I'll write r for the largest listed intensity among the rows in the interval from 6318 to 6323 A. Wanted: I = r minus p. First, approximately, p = 17.7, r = 17.5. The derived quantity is -0.2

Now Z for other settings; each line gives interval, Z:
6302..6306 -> -2.98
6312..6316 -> -3.02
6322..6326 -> -2.97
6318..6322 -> -3.07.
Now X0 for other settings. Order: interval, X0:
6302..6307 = 3.1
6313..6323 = 3.5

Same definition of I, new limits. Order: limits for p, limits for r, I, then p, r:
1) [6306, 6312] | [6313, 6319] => -0.2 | 17.7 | 17.5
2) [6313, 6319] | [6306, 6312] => 0.2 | 17.5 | 17.7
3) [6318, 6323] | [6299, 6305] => 0.0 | 17.5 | 17.5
